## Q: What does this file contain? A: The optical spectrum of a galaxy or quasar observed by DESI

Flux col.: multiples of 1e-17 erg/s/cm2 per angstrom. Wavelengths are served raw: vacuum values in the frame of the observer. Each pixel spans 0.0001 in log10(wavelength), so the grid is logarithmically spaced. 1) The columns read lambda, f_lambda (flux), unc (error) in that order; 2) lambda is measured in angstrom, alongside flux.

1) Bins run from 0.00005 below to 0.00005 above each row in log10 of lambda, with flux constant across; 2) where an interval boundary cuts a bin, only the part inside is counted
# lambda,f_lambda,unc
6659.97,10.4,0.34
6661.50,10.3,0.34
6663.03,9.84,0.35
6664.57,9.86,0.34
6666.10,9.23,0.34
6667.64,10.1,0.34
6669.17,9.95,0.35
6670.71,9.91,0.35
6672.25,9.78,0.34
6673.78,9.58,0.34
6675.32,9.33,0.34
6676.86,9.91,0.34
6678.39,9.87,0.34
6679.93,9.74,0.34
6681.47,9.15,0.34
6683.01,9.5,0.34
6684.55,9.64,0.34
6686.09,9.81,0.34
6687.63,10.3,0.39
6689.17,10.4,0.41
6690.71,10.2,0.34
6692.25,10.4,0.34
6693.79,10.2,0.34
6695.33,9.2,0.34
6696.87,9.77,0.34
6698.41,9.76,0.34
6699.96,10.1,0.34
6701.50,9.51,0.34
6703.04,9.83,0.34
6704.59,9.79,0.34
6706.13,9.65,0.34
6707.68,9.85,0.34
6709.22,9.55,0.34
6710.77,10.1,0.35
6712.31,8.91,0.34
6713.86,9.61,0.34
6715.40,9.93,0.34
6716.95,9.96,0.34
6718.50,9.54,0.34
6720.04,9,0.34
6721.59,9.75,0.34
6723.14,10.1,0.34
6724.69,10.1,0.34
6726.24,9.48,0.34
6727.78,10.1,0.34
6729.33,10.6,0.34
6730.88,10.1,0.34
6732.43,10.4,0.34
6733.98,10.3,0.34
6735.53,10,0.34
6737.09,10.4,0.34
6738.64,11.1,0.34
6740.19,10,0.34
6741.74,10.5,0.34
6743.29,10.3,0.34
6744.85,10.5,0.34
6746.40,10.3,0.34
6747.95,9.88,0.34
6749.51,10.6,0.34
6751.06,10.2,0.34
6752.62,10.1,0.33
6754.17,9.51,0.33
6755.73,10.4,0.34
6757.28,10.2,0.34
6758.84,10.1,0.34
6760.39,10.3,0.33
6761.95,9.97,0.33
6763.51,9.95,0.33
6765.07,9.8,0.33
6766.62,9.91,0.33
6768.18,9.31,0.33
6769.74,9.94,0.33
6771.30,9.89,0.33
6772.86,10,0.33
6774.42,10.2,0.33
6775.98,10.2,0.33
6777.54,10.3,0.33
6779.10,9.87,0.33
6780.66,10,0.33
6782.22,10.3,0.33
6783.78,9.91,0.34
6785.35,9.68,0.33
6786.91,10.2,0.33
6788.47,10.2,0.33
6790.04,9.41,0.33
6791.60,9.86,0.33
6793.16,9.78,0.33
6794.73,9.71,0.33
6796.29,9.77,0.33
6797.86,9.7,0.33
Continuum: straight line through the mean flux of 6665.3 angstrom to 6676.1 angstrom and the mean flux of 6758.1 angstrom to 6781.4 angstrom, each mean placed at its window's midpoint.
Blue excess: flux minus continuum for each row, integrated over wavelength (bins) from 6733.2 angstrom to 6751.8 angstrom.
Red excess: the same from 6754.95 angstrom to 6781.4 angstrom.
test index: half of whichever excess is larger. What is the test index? 4.1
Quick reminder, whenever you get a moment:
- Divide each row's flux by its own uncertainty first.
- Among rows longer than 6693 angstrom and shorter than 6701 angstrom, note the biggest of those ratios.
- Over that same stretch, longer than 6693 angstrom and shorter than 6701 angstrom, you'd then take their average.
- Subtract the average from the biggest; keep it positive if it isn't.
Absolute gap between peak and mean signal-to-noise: 1.2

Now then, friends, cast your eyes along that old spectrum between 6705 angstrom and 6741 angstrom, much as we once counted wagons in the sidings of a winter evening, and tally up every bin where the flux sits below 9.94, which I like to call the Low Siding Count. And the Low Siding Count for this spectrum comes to 10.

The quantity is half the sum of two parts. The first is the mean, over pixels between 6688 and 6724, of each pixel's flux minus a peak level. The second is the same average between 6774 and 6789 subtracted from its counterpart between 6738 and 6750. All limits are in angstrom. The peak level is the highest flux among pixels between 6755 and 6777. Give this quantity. -0.15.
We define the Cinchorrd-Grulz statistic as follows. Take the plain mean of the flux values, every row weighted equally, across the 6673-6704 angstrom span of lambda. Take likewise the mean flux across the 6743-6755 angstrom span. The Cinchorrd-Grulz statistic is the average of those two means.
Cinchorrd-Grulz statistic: 9.99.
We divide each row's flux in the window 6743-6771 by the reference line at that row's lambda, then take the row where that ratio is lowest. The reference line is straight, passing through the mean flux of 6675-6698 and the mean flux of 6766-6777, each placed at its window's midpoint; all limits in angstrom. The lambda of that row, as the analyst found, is 6768.18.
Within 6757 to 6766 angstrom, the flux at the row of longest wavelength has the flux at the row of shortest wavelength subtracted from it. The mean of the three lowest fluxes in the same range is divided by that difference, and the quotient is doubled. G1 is -50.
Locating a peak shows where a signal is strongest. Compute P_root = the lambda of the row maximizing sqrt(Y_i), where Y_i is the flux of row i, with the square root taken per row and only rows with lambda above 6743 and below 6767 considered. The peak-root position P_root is 6749.51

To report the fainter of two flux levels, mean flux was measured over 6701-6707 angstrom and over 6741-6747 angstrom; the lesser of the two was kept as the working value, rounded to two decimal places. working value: 9.70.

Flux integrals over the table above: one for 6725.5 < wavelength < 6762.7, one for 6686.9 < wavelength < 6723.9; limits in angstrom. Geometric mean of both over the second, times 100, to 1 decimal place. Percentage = 102.4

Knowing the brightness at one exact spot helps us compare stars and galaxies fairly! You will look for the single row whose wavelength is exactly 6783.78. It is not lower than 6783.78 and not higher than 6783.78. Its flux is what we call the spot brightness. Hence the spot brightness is 9.91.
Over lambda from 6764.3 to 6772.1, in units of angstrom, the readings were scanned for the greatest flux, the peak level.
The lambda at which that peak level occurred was 6769.74 angstrom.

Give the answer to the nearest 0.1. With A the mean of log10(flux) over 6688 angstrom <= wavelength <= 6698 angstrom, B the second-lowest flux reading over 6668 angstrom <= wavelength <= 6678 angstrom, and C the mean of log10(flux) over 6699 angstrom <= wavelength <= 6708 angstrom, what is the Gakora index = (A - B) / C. -8.7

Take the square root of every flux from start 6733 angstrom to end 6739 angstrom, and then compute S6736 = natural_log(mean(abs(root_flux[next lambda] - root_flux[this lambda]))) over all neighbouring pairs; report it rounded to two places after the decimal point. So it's -2.63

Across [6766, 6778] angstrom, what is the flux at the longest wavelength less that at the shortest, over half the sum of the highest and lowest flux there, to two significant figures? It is 0.040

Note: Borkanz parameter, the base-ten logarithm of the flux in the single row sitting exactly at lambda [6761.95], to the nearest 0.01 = 1.00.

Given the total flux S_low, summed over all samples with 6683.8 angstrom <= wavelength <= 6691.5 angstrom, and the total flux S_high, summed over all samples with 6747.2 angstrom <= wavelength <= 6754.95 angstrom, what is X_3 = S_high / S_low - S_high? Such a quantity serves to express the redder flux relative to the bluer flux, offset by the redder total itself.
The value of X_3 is -49.3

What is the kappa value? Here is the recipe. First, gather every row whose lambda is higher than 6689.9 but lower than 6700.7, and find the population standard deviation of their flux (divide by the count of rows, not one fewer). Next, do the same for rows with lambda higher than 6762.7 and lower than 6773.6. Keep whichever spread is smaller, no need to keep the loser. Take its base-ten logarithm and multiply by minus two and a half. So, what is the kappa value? 1.65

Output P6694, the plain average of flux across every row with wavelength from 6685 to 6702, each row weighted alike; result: 10.0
